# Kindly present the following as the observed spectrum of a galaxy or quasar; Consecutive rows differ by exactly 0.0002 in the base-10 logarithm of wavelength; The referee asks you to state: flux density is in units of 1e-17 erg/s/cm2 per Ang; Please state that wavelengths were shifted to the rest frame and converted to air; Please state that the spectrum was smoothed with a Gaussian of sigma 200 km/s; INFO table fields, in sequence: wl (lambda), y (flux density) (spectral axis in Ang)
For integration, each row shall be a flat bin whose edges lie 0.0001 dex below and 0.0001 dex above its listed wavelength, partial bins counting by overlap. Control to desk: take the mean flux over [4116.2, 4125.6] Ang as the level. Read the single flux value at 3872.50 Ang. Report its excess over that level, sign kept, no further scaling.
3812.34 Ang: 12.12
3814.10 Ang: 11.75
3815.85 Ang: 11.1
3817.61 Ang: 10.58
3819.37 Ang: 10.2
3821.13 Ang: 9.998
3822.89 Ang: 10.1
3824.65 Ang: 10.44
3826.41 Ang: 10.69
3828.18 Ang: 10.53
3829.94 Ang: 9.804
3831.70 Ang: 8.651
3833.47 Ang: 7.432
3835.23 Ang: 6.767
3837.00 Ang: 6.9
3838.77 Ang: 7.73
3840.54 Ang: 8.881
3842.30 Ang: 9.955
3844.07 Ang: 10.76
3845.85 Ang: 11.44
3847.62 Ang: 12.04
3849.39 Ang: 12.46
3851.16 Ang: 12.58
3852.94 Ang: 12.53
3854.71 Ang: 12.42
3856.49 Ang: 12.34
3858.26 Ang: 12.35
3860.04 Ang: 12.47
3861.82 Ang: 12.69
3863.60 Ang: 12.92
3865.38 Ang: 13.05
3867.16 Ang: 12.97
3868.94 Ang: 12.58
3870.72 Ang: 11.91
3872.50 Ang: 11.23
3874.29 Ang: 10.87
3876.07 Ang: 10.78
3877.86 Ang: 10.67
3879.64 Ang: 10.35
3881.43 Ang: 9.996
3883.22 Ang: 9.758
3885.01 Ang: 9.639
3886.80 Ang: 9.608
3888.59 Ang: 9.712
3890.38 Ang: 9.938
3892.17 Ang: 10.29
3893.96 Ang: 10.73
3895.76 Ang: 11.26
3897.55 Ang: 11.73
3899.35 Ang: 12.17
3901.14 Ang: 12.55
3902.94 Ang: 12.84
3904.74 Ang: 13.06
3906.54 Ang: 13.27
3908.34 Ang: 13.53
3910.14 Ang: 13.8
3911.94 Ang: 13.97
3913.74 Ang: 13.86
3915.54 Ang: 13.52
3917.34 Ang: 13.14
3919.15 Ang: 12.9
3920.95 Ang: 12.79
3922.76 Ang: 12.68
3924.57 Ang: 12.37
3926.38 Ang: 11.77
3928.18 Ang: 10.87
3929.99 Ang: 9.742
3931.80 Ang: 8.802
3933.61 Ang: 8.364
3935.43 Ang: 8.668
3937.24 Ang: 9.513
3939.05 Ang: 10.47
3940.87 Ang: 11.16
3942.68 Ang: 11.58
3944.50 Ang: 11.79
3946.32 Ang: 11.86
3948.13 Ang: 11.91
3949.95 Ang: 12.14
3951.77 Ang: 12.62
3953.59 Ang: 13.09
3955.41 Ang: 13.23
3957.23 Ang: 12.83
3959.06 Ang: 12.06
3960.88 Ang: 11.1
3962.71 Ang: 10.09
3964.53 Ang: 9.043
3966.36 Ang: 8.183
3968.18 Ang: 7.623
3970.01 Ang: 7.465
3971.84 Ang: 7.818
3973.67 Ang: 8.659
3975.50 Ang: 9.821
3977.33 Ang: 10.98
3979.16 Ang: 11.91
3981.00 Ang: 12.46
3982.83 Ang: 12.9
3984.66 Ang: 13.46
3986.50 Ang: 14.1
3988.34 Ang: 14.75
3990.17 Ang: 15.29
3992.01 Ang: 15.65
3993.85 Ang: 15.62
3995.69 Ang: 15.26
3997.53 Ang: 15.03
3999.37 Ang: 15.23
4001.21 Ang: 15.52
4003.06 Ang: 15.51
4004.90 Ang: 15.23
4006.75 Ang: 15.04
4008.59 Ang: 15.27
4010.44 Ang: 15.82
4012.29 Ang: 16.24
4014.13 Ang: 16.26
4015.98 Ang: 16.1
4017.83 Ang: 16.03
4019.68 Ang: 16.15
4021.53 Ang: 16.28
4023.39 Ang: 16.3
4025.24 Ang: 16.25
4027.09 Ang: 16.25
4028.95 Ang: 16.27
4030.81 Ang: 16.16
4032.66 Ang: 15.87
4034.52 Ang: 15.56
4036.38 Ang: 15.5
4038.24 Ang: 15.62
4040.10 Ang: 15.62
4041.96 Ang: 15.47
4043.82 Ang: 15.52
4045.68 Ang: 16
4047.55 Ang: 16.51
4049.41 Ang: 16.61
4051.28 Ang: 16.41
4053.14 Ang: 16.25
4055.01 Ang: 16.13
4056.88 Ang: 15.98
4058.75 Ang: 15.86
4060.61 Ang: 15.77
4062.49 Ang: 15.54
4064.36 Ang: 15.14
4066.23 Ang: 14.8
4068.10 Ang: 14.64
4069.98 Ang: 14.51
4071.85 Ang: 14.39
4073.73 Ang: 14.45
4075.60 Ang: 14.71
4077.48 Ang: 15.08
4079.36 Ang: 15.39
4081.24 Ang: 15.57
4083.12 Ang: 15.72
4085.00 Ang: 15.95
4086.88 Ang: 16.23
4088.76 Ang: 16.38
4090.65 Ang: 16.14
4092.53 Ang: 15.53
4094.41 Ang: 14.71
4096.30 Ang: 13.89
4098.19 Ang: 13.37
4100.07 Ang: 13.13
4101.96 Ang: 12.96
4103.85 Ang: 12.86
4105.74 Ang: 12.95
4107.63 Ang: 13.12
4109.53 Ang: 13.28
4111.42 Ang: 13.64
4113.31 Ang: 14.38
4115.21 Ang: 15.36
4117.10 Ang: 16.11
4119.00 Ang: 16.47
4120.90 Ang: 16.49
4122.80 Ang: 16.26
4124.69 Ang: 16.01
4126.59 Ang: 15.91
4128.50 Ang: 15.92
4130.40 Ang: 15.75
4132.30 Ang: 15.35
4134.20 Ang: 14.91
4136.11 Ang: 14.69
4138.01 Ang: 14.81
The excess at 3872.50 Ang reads -5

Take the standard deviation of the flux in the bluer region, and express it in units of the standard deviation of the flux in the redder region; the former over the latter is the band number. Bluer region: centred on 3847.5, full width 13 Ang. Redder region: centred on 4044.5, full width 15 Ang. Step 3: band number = 2.1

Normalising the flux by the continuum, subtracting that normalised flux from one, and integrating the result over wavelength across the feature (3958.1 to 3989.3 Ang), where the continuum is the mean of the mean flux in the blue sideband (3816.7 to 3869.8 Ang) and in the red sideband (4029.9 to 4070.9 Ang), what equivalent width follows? 5.9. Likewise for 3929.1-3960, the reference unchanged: 4.9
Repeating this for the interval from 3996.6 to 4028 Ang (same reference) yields -6.0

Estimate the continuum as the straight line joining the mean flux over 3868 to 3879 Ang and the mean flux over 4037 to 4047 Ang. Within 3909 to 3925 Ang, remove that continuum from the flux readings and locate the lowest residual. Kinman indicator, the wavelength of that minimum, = 3924.57 Ang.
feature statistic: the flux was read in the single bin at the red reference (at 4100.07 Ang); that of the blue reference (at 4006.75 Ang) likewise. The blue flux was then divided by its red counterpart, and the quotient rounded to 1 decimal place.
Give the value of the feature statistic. 1.1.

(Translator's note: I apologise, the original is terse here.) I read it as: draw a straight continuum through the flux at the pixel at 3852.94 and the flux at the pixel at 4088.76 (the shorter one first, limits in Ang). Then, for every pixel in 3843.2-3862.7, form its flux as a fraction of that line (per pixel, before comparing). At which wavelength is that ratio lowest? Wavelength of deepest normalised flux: 3844.07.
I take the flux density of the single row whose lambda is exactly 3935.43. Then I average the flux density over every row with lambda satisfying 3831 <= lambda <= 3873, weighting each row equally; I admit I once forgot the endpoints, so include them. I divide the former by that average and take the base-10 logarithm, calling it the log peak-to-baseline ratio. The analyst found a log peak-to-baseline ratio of -0.11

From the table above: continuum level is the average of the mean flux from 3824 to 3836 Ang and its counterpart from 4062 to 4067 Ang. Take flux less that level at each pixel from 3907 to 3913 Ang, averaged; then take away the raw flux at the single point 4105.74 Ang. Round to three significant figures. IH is -11.4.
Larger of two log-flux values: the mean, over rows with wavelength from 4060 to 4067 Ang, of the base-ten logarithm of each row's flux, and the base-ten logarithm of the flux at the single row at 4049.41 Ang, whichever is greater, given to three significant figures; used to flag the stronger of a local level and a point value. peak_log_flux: 1.22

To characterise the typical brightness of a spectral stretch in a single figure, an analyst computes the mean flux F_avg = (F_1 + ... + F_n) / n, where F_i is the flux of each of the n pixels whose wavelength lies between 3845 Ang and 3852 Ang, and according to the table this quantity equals 12.1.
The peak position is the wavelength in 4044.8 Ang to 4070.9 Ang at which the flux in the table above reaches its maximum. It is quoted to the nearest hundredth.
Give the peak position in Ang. 4049.41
